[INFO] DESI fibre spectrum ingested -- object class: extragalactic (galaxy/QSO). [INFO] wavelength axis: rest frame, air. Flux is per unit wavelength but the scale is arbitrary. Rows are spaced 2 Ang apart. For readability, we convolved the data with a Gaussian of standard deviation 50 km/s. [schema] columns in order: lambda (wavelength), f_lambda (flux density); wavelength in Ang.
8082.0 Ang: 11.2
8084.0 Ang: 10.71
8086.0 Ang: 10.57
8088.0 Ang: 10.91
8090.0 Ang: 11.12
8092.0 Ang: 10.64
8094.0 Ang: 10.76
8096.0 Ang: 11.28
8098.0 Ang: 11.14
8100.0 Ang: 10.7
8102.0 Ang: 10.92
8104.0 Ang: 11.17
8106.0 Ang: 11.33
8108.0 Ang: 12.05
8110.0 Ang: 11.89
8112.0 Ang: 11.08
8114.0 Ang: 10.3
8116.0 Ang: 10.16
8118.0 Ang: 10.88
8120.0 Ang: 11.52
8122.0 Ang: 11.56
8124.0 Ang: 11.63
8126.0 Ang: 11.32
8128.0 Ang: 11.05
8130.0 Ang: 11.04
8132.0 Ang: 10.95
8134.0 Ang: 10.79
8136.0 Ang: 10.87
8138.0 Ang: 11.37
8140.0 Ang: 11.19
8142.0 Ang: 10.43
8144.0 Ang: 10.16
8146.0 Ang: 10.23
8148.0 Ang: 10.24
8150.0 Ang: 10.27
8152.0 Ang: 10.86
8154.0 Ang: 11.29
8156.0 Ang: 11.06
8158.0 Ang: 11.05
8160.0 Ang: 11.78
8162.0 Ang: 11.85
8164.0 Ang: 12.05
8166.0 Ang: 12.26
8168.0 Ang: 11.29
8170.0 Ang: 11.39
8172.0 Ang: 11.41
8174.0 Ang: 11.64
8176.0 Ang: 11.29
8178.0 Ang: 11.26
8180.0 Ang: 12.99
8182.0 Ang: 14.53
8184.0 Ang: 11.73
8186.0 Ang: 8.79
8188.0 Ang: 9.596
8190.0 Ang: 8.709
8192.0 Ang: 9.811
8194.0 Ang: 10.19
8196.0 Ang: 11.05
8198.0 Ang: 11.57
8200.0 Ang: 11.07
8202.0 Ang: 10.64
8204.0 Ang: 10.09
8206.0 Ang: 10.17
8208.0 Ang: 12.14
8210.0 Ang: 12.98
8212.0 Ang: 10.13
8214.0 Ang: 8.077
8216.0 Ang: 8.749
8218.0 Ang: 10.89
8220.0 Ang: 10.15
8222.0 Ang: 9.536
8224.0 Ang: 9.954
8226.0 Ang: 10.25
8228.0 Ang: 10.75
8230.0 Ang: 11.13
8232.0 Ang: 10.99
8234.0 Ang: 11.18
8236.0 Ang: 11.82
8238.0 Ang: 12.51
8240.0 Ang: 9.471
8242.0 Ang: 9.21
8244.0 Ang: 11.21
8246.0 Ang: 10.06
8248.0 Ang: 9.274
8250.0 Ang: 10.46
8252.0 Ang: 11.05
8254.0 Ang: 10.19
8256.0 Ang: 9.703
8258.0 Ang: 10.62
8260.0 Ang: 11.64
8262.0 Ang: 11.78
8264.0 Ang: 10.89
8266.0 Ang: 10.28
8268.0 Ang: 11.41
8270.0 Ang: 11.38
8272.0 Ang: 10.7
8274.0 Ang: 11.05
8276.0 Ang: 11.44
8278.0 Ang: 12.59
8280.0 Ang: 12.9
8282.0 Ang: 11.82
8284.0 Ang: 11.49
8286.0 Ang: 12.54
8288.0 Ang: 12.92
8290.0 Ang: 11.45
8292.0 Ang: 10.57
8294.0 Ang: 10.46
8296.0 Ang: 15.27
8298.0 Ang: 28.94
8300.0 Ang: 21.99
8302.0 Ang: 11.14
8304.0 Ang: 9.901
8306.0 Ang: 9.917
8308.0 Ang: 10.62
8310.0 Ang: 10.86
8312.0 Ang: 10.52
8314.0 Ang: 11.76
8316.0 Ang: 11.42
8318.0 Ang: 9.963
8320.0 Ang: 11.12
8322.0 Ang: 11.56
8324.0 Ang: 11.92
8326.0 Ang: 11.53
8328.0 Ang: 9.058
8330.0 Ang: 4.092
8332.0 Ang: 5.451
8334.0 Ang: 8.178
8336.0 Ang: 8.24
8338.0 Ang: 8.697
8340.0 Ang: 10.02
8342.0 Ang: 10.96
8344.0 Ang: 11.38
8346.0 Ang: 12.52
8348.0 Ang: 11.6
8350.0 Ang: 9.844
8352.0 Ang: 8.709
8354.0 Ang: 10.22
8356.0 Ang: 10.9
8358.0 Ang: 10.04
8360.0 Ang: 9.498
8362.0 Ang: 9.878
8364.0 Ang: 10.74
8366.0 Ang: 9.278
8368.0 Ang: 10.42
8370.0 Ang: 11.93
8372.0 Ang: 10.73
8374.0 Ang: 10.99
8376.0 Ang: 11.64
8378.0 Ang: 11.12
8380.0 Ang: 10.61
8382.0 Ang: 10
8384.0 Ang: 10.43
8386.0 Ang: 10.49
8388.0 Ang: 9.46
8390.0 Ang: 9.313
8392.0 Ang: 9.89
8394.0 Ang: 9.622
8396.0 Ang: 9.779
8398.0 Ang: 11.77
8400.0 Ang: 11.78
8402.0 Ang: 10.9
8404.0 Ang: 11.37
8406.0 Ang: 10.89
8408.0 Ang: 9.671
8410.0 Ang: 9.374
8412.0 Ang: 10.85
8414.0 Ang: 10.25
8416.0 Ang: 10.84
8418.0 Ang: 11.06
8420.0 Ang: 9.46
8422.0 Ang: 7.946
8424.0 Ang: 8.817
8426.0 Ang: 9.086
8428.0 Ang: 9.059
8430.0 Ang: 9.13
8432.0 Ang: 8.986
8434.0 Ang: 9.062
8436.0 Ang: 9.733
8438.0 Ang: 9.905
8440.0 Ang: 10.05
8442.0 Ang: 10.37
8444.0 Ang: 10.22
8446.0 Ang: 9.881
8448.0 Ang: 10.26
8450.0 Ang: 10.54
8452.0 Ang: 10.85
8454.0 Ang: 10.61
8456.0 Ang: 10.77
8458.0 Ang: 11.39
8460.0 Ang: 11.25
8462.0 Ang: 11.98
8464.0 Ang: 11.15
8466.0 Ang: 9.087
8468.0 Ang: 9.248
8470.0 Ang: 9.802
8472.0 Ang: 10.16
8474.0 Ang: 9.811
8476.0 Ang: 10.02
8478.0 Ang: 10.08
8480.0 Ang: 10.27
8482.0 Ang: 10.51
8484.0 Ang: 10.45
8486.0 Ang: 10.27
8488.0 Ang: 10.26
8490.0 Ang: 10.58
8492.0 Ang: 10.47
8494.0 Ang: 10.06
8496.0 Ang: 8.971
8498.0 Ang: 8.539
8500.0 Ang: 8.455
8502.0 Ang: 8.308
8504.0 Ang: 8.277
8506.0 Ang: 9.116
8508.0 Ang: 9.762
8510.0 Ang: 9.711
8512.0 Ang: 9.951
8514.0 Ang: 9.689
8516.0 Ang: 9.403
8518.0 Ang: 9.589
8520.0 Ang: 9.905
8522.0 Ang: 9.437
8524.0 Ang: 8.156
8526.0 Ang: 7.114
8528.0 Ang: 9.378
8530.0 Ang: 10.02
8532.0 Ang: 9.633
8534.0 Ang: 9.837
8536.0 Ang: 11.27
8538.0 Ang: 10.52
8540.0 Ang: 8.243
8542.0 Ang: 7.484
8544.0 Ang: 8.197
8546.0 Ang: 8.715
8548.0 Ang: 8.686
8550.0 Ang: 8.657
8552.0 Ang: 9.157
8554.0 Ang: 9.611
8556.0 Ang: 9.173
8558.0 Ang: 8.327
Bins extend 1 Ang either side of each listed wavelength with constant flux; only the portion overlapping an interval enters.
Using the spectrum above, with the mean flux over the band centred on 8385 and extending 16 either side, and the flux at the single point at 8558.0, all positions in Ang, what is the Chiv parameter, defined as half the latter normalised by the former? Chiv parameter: 0.393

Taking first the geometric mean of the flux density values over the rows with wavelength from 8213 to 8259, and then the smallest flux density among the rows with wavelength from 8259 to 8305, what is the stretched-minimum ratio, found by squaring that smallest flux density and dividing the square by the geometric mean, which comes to 10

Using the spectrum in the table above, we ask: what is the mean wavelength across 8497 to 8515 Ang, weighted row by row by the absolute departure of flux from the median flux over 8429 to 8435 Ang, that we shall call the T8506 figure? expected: 8506.3 Ang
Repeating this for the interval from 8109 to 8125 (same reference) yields 8117.3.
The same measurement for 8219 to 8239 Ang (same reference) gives 8231.6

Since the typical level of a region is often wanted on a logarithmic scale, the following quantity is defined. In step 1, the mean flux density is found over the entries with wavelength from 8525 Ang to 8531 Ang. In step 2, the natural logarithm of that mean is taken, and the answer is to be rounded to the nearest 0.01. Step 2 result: 2.18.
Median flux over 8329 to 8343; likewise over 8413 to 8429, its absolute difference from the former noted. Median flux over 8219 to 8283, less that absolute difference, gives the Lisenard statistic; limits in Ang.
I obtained 9.9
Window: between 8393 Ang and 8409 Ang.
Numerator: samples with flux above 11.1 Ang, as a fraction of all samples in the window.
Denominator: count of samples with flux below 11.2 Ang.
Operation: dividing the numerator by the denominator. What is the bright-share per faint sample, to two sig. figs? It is 0.075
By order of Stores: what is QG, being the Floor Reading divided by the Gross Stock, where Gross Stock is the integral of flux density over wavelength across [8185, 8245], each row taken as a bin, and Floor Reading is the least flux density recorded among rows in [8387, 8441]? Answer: 0.0127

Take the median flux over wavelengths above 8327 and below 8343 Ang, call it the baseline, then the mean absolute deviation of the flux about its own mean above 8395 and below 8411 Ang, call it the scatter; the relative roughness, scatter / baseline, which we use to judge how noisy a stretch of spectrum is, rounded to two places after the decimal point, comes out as 0.10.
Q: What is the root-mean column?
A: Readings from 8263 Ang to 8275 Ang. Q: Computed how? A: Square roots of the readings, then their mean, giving 3.31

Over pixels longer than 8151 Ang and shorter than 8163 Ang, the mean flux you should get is 11.3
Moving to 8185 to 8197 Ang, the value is 9.7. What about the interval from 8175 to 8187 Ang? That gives 11.8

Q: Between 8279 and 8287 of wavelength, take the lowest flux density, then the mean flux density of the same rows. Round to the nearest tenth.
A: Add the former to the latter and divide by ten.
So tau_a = 2.4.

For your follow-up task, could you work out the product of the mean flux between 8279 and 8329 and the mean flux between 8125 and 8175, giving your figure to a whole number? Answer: 139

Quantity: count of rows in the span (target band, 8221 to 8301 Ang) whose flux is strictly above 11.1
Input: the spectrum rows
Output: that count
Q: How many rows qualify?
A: 20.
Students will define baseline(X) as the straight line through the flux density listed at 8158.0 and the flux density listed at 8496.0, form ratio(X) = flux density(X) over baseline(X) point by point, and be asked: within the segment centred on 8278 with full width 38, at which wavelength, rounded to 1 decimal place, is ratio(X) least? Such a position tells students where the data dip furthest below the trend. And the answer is 8266.0 Ang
